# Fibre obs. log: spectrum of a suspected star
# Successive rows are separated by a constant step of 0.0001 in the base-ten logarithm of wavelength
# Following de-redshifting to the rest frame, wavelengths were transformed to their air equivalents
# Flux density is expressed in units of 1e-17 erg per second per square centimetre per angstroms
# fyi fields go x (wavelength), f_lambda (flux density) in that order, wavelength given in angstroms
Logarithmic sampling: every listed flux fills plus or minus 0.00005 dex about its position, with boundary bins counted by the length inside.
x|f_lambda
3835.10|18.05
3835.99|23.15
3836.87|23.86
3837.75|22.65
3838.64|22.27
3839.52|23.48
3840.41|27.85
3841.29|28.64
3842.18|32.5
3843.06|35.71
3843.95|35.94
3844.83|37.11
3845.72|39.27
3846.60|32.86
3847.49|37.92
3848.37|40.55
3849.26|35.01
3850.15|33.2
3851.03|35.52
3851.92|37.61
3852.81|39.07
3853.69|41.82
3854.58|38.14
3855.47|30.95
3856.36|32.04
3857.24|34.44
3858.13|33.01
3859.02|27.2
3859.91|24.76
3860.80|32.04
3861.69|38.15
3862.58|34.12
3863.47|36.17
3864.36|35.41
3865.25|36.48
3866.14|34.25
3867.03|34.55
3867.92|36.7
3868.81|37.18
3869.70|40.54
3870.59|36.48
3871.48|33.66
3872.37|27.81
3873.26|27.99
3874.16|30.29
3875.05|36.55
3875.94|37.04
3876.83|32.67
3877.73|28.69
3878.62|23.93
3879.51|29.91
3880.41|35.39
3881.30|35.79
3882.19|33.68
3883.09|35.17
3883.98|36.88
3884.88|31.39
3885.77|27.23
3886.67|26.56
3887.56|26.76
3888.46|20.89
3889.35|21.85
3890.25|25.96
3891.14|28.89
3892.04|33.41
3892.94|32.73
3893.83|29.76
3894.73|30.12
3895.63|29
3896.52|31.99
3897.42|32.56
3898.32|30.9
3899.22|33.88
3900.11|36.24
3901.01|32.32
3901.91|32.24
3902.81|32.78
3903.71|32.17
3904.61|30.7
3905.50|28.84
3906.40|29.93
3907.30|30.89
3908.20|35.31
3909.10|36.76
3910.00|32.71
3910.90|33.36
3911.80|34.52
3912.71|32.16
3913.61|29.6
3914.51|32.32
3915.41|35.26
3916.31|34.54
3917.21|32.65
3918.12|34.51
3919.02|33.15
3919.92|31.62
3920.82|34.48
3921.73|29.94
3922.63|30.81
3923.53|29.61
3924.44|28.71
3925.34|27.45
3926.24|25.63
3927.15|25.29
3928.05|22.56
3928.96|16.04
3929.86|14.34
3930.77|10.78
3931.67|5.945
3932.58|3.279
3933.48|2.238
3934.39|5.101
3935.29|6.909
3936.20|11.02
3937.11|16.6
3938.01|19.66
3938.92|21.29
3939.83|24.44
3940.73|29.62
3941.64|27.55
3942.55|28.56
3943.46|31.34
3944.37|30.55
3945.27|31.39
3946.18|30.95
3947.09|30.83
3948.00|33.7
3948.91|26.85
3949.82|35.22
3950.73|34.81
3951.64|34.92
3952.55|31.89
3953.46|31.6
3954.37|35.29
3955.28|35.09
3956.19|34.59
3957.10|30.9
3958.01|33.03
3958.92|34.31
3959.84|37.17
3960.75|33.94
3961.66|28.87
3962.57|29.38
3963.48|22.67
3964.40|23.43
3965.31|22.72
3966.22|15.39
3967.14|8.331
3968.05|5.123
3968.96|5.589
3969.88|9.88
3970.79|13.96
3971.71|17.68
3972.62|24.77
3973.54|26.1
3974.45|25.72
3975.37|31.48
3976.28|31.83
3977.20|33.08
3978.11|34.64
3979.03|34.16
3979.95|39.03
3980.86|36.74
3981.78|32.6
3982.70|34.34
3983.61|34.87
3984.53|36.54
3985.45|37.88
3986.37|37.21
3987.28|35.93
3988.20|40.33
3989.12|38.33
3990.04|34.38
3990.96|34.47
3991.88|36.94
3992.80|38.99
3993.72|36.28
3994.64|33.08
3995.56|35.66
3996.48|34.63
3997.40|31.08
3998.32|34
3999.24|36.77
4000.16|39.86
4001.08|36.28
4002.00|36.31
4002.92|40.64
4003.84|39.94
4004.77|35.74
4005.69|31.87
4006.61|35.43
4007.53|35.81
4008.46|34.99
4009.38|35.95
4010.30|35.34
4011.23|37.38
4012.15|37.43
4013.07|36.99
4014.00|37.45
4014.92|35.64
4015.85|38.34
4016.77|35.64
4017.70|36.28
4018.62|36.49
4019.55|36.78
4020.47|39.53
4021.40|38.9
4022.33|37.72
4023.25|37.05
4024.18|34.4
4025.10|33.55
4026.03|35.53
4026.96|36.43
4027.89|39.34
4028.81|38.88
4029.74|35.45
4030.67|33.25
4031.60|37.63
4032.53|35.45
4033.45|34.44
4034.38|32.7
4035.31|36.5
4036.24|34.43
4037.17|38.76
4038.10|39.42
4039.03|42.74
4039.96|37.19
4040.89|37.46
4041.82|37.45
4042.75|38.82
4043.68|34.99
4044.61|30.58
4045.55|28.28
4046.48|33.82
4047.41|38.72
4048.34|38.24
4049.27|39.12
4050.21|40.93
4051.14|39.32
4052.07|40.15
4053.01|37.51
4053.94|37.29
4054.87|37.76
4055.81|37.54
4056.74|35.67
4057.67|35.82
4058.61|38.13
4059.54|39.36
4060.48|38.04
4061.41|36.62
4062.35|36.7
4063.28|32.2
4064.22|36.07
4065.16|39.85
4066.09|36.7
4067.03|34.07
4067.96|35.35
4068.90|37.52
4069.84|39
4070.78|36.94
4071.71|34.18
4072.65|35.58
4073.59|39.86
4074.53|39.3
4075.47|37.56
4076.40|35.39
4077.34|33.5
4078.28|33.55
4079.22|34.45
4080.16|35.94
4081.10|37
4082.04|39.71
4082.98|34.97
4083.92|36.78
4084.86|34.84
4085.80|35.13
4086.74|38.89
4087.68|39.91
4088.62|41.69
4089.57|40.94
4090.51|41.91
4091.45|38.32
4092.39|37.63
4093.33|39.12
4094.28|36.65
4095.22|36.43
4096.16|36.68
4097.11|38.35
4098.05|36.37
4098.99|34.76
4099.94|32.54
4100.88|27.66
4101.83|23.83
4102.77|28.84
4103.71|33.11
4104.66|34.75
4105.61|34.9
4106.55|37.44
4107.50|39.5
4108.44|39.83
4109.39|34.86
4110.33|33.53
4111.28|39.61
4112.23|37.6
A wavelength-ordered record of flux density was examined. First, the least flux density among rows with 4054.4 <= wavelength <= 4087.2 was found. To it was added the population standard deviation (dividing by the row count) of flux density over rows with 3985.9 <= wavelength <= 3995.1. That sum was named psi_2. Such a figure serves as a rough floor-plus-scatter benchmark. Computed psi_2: 34.3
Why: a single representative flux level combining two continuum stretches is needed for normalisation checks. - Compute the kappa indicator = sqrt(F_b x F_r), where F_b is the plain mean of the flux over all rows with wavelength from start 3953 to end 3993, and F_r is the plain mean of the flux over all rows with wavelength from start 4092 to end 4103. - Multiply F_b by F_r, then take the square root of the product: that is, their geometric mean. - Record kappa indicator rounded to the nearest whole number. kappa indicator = 32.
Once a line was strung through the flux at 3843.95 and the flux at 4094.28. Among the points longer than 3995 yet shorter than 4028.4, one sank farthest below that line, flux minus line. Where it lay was 3997.40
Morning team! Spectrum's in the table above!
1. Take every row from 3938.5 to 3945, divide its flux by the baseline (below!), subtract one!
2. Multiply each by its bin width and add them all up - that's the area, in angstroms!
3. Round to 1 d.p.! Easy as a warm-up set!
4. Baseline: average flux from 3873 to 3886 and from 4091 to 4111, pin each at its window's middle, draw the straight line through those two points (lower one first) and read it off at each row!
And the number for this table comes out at -1.0 angstroms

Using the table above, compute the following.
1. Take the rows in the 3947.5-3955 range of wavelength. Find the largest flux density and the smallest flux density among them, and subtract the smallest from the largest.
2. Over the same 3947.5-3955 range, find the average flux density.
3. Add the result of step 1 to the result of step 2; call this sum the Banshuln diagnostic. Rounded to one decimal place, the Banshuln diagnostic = 41.5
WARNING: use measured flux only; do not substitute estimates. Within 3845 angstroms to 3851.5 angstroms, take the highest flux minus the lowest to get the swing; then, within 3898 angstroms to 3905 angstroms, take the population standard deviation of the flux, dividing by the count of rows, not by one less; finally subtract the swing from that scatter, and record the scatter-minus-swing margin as -6.0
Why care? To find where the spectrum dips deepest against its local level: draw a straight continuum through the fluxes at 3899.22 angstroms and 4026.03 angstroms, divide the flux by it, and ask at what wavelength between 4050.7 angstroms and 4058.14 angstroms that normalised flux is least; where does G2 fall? 4056.74 angstroms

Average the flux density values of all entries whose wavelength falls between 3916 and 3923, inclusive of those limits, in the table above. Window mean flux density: 33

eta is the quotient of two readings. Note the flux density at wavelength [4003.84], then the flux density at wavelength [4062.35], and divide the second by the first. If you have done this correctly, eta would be 0.92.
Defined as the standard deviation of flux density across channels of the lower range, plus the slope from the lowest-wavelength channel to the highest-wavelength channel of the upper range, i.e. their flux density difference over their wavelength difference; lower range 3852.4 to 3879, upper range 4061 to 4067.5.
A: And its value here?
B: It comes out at 4.0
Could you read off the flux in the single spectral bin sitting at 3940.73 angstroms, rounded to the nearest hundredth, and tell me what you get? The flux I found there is 29.62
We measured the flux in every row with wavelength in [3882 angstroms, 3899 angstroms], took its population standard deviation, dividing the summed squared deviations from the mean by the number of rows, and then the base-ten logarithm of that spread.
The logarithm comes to 0.61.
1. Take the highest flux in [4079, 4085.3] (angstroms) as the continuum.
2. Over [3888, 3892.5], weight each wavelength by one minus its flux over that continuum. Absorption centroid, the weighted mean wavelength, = 3889.8 angstroms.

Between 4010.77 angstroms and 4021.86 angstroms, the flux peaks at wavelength 4020.47 angstroms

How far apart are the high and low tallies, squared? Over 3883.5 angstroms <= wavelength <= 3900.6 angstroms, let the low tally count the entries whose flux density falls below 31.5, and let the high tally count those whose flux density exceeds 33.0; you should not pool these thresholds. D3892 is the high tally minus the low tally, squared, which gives 64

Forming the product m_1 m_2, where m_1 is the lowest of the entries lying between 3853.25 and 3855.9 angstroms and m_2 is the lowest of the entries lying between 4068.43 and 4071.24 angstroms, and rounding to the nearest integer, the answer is 1143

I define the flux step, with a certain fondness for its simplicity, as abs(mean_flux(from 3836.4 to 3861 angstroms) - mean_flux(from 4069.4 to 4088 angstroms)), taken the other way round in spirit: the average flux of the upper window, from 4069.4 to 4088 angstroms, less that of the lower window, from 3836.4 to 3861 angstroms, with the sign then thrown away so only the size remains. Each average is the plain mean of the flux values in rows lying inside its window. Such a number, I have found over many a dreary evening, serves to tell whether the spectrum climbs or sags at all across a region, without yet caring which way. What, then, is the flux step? 3.9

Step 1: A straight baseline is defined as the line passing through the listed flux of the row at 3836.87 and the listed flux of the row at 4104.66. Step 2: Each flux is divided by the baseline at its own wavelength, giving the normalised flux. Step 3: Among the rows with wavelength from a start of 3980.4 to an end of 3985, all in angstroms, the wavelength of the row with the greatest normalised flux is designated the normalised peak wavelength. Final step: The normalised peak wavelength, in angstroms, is 3980.86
